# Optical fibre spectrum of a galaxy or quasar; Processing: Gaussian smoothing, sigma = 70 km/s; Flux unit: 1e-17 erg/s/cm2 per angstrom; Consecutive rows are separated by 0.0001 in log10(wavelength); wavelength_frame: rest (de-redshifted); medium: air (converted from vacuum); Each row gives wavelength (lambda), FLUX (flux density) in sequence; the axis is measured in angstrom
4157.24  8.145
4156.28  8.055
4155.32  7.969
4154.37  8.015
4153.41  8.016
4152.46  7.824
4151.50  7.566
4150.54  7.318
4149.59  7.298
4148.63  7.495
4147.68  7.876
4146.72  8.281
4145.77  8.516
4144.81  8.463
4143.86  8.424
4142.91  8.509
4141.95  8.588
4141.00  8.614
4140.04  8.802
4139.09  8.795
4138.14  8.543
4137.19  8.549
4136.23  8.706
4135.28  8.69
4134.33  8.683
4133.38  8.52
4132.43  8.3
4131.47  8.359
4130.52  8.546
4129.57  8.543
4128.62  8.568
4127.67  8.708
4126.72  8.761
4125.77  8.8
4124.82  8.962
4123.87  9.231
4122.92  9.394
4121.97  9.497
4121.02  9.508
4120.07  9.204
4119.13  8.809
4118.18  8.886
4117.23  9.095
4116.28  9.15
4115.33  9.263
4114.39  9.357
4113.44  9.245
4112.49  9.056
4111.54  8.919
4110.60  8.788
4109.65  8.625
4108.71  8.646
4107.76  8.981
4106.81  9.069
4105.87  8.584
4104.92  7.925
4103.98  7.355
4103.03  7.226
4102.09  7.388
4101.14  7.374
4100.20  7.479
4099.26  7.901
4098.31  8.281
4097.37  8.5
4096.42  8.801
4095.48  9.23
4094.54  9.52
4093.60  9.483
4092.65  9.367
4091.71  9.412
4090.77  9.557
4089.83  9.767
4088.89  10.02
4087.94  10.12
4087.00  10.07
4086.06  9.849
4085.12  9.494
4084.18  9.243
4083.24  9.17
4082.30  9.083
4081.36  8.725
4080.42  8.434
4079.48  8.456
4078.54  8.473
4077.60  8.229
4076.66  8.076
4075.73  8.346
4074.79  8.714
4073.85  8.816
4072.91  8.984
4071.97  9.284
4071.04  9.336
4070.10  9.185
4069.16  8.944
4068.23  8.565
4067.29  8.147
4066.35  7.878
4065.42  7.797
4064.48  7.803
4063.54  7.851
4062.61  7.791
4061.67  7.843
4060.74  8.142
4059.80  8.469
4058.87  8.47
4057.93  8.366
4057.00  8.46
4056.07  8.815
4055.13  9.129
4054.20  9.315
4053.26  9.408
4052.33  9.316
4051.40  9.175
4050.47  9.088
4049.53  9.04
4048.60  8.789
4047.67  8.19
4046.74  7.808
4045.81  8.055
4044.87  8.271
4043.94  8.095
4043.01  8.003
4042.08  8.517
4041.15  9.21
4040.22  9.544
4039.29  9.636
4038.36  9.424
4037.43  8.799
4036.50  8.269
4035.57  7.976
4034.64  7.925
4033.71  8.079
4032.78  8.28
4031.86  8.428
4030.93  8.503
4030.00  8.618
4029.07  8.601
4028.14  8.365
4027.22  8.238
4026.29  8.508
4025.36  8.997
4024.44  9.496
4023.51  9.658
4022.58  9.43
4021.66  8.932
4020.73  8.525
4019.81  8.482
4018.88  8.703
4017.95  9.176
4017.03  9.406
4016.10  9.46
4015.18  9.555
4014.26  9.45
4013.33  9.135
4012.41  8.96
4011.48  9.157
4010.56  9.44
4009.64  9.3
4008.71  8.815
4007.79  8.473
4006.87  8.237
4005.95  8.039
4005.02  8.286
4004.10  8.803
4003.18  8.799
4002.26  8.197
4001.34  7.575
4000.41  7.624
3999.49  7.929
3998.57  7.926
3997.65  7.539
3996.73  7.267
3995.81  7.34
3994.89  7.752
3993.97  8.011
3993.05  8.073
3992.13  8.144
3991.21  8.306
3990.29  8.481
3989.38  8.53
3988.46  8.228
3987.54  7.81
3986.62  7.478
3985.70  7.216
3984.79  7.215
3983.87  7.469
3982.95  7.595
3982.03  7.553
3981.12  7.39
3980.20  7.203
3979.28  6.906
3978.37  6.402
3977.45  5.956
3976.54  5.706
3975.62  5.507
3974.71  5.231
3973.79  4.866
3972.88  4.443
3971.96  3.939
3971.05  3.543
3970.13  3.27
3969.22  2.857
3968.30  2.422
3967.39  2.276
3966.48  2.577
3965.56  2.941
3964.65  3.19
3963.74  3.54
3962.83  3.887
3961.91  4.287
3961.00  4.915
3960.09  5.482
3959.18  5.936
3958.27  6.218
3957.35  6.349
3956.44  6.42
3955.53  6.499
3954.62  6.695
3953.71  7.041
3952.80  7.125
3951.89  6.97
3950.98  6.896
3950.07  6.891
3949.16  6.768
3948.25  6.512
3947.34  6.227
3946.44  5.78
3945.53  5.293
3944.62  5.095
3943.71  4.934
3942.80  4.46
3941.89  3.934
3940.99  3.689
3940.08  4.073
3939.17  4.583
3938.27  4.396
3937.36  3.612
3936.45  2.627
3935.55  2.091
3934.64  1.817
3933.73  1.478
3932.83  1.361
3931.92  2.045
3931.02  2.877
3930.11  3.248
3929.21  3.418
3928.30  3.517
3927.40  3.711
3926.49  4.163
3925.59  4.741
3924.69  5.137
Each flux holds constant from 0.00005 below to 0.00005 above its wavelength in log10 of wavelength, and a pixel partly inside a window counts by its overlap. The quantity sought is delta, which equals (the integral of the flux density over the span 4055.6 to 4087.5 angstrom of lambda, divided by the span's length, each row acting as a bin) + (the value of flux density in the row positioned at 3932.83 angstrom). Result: 10.0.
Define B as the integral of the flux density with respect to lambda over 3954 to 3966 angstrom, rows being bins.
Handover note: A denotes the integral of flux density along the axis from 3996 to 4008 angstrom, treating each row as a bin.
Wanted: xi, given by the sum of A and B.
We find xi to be 158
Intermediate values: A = 96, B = 62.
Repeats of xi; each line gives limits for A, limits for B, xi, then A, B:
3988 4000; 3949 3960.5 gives 171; 96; 75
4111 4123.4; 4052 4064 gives 217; 114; 103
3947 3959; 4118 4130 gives 188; 80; 108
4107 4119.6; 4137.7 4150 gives 216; 113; 102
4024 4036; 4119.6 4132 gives 212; 102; 111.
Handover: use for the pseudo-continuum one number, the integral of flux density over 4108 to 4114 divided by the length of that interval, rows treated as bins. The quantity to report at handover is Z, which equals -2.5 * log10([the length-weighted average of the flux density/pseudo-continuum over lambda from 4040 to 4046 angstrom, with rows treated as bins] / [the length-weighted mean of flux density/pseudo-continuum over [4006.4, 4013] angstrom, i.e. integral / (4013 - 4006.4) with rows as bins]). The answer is 0.1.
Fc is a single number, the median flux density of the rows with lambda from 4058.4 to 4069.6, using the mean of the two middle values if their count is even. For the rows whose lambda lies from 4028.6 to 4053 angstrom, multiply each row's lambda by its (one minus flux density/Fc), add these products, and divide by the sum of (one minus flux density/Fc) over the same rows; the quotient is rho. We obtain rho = 4042.2 angstrom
